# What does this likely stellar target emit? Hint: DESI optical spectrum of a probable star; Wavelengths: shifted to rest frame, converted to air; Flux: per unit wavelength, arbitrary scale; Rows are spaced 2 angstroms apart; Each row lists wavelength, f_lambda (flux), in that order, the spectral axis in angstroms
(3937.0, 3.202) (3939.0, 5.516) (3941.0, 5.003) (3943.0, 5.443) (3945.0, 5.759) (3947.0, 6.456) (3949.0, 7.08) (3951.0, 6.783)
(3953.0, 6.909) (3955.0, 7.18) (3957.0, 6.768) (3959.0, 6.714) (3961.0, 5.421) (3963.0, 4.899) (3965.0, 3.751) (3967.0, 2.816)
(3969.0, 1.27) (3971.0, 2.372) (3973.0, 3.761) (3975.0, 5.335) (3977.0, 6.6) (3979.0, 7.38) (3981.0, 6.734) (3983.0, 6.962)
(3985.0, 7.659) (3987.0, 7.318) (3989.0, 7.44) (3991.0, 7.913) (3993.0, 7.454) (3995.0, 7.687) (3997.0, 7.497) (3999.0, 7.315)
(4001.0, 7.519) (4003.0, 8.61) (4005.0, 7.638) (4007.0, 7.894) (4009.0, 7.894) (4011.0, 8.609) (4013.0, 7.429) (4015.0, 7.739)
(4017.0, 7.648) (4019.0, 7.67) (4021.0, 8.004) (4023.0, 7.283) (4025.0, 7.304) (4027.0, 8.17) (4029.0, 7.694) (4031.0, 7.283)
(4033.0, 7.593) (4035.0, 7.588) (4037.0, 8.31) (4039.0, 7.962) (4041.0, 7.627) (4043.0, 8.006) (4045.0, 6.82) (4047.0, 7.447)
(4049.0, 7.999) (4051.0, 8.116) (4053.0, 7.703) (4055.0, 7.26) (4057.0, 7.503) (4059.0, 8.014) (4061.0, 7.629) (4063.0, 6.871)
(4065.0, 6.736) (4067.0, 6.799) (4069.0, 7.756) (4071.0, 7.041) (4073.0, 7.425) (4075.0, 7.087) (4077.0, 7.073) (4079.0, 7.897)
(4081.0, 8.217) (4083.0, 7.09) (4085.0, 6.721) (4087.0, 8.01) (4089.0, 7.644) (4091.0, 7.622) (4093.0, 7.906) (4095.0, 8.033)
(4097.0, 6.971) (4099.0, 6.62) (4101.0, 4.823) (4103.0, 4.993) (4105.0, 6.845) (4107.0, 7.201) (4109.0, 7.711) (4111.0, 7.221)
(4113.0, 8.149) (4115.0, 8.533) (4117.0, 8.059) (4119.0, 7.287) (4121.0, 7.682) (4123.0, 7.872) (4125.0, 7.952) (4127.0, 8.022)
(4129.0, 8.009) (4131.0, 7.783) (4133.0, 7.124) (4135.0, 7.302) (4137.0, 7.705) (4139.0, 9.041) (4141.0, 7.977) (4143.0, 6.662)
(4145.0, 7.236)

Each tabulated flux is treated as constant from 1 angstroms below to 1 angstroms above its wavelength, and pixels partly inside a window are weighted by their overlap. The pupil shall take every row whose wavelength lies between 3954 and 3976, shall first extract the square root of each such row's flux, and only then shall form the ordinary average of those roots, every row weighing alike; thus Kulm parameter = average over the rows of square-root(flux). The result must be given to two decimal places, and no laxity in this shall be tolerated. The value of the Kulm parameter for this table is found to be 2.09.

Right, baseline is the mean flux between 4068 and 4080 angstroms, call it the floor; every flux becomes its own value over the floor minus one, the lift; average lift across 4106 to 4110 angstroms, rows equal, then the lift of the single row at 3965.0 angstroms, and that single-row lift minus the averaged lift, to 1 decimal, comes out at -0.5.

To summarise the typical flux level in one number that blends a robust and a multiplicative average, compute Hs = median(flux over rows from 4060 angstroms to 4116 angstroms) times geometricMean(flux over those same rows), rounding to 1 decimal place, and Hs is 51.8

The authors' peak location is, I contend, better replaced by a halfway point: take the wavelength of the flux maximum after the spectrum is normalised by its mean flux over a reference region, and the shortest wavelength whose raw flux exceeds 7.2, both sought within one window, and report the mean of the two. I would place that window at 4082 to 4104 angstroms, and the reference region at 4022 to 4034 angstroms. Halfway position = 4091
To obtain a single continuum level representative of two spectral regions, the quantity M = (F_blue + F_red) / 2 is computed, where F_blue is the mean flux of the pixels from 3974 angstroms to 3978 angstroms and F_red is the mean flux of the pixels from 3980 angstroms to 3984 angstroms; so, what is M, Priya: 6.41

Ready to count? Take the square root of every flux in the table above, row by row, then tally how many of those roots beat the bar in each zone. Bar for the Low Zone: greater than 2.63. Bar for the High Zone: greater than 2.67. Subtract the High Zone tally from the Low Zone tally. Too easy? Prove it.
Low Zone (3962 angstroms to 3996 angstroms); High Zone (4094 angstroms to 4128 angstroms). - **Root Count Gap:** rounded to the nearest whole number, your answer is -4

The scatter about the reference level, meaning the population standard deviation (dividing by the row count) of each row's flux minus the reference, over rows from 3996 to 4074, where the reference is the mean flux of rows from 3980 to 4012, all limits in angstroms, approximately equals 0.44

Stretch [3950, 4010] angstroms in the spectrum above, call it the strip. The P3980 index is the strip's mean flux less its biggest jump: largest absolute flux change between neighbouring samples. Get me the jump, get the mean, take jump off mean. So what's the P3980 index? 4.8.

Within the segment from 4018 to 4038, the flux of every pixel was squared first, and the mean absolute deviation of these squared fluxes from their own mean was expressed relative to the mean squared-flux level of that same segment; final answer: 0.075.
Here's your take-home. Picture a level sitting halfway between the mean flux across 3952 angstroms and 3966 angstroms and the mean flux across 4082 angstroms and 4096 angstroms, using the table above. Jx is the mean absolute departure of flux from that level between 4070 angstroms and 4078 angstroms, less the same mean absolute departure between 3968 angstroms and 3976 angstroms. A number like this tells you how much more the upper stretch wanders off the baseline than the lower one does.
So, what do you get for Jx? -3.2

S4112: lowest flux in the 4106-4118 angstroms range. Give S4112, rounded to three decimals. 7.201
